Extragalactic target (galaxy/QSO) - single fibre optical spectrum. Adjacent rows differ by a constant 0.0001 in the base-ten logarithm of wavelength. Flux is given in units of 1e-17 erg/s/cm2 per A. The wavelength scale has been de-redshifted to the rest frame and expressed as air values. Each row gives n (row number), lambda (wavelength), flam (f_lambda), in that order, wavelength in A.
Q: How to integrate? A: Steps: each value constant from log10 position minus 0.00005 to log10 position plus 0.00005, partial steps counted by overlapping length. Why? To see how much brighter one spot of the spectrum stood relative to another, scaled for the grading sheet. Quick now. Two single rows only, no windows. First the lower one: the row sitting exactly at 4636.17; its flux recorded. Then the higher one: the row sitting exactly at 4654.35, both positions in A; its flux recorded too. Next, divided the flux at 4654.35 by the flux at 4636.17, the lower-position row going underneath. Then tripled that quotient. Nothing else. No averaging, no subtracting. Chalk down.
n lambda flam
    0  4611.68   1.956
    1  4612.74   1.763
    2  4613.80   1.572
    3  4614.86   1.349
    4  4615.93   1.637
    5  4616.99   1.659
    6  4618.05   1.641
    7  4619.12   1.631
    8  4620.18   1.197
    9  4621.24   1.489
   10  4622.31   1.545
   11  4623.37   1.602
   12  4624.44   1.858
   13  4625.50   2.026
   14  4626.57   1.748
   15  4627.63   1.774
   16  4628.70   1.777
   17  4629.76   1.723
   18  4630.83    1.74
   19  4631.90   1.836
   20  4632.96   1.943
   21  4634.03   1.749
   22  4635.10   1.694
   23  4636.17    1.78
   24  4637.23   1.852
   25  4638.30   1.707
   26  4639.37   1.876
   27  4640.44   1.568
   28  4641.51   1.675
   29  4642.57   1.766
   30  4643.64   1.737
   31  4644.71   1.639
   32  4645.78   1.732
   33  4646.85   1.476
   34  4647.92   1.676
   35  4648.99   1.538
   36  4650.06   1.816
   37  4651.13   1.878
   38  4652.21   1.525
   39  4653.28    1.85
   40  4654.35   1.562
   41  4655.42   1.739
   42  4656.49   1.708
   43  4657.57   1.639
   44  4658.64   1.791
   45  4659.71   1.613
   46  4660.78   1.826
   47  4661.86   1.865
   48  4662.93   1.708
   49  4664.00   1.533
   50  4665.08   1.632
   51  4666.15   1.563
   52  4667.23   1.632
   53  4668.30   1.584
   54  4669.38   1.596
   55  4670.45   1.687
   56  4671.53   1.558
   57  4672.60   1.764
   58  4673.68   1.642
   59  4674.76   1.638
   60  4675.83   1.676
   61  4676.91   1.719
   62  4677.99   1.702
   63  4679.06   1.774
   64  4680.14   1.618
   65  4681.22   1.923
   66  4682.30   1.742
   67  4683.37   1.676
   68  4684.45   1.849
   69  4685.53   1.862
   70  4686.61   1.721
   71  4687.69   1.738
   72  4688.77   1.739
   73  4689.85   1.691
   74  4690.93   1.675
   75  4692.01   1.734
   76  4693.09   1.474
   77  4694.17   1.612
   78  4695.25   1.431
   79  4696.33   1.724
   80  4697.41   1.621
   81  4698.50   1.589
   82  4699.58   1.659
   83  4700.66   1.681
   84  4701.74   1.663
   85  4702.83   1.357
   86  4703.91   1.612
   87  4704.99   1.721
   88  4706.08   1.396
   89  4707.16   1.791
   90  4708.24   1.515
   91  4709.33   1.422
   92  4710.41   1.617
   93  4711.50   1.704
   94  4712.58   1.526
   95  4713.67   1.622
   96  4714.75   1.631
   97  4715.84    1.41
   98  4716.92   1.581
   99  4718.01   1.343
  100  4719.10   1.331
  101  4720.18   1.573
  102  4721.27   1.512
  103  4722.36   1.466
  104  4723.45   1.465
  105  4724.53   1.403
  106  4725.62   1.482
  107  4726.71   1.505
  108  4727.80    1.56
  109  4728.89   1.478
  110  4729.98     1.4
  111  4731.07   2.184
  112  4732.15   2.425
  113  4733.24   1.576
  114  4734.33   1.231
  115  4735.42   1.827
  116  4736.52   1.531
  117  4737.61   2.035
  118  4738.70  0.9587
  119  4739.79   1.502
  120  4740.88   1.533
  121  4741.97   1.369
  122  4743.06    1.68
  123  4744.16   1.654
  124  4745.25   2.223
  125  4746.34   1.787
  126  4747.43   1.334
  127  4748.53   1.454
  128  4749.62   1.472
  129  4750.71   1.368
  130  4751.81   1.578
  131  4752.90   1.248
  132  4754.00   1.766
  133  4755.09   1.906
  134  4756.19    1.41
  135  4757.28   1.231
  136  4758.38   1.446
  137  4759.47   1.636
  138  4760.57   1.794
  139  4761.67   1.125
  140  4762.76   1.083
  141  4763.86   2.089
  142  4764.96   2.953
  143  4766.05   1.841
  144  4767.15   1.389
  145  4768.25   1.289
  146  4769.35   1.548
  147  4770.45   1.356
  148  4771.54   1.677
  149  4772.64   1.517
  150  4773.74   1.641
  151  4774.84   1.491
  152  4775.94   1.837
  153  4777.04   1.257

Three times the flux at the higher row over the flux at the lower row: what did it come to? 2.6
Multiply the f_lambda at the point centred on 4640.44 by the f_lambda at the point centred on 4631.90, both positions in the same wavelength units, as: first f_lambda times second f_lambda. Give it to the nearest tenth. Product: 2.9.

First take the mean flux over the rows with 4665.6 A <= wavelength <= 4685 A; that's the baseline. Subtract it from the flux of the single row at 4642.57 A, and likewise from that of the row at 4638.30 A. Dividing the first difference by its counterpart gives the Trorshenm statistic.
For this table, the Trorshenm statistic 3.8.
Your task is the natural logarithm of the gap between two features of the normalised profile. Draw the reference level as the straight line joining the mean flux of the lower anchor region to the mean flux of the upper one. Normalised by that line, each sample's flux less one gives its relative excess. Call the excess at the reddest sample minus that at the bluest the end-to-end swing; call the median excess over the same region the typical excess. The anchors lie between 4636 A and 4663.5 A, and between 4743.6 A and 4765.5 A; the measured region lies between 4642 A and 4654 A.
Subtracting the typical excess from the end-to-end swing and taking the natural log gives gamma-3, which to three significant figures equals -3.10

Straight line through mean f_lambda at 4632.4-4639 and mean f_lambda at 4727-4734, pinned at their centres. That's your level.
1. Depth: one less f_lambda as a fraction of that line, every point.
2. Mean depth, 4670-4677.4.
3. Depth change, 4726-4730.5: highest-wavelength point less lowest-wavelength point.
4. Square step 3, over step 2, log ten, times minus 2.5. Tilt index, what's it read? 3.1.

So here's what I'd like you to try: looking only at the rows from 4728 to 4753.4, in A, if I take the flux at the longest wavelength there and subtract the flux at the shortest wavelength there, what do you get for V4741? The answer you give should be -0.23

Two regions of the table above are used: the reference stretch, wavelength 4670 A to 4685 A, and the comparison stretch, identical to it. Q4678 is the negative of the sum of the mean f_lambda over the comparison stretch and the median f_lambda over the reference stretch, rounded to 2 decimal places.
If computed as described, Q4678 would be -3.41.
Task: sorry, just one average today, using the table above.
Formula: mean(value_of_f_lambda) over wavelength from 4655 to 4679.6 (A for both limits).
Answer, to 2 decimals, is 1.68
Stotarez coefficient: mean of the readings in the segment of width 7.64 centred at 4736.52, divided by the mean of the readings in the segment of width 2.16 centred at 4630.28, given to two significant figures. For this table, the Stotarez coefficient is 0.88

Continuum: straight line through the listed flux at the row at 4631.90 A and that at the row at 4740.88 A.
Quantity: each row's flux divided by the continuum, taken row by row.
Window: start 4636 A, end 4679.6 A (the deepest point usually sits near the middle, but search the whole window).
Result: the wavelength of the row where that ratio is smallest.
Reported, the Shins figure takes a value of 4646.85 A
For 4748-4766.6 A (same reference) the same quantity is 4762.76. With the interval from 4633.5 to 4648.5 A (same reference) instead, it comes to 4646.85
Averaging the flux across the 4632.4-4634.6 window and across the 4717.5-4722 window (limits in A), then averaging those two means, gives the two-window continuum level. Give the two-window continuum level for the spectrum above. 1.64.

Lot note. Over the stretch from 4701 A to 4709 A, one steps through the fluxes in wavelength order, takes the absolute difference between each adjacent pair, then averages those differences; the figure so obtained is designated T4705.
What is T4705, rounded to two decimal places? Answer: 0.28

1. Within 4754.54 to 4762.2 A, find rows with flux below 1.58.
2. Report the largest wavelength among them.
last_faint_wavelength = 4761.67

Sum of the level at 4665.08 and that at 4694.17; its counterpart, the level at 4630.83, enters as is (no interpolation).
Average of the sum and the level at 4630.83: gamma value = 2.49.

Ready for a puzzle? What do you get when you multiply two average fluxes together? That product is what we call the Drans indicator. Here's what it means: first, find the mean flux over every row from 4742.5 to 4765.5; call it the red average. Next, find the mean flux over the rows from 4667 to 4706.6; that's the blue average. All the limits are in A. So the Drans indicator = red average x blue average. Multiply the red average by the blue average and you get 2.71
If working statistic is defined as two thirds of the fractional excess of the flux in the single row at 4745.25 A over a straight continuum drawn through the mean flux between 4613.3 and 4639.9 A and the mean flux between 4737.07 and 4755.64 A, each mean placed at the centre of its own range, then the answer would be 0.270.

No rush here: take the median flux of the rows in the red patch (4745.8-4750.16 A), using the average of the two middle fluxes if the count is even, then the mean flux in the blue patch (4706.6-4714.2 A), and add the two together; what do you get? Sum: 3.06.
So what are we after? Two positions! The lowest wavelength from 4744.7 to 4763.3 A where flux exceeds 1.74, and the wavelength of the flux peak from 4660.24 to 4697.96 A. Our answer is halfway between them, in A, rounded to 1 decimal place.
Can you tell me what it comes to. 4713.2 A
